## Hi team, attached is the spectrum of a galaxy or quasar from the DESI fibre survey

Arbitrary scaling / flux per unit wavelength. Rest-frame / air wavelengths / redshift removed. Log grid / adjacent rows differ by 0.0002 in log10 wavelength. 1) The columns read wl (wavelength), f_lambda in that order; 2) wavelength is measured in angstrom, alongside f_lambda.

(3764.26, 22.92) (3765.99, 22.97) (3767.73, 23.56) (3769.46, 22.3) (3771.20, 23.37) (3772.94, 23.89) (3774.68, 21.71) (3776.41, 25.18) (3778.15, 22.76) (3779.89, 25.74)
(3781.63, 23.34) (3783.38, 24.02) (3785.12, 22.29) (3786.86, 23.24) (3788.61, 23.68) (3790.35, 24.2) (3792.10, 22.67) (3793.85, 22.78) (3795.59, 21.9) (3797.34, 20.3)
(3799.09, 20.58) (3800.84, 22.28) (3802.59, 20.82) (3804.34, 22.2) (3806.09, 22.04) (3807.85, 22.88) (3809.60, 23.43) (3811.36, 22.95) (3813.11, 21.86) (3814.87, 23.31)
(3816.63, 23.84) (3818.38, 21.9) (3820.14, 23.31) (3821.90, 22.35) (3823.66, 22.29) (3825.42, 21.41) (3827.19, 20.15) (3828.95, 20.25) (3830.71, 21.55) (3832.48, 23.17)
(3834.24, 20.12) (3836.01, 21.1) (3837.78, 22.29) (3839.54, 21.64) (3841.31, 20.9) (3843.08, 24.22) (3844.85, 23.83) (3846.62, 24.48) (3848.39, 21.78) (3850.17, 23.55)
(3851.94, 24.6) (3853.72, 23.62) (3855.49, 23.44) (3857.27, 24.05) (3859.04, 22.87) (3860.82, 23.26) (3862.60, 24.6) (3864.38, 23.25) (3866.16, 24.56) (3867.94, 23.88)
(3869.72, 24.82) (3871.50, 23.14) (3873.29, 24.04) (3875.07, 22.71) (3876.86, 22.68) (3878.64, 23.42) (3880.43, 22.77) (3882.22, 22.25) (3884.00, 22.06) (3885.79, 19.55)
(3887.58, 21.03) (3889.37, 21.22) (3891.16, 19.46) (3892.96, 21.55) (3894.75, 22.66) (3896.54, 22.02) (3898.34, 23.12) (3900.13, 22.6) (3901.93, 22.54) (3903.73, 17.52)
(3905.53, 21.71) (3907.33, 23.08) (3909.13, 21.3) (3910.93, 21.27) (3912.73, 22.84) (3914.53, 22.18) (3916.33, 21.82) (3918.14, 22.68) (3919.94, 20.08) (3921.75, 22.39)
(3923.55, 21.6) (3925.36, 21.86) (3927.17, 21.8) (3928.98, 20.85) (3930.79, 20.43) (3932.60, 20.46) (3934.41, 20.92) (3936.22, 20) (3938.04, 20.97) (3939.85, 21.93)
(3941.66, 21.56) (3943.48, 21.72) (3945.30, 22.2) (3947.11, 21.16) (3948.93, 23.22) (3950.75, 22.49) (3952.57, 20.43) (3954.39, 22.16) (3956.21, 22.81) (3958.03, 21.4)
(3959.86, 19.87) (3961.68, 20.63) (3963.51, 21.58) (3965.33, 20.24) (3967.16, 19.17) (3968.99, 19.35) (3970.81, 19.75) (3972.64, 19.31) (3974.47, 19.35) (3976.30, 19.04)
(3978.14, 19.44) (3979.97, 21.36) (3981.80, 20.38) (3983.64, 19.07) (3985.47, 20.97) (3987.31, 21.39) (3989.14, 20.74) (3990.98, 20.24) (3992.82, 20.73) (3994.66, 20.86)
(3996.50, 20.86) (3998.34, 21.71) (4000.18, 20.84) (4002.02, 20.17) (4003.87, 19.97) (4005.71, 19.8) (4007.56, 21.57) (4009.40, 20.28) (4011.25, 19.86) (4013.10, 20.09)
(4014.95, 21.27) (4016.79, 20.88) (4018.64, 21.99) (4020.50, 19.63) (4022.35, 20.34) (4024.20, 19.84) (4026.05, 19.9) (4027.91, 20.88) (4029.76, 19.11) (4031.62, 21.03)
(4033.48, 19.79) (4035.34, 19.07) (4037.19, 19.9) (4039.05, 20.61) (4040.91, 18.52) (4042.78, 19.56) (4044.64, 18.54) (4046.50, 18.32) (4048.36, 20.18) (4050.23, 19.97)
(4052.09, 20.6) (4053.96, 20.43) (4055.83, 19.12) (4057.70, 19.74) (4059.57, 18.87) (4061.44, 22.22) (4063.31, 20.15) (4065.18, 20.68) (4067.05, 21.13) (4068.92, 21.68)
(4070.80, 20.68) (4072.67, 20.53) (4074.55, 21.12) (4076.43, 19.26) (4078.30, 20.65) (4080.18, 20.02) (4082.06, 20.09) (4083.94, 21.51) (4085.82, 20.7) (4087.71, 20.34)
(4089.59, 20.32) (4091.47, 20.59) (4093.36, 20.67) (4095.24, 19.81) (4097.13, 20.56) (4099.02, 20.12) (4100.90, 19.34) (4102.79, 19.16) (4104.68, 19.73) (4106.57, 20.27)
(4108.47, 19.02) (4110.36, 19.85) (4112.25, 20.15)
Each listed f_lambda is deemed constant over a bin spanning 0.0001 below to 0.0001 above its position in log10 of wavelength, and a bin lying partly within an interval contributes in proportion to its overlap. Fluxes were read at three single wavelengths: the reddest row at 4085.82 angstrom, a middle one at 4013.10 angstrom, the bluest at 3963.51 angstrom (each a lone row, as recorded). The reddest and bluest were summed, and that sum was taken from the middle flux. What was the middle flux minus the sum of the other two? -22.2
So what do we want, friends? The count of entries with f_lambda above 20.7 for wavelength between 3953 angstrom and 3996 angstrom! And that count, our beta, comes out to 10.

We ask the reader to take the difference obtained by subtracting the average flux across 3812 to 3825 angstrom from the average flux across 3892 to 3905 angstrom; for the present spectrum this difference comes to -1.0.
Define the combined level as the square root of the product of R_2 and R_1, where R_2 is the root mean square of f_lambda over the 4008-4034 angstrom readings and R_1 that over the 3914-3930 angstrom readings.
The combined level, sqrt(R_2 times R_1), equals 21.0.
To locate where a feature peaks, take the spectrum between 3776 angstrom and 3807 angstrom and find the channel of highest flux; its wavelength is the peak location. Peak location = 3779.89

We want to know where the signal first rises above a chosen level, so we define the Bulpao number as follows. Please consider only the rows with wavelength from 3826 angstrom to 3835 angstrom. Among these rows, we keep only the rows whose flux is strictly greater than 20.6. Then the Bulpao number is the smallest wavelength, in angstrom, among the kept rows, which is 3830.71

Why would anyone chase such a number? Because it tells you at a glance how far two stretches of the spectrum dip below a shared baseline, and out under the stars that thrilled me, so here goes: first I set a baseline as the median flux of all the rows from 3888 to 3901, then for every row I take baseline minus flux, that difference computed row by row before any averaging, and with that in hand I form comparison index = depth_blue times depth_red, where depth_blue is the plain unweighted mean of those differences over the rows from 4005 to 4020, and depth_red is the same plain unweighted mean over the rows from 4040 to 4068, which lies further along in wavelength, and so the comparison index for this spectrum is 2.8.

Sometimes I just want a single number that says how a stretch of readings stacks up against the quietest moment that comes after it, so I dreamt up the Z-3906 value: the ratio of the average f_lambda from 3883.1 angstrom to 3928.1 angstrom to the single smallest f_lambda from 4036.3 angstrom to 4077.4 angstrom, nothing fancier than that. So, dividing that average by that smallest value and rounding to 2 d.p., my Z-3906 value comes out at 1.18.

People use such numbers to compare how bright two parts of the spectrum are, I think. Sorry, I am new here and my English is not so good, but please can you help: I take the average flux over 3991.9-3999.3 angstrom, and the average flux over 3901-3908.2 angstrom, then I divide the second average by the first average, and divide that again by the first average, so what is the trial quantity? 0.048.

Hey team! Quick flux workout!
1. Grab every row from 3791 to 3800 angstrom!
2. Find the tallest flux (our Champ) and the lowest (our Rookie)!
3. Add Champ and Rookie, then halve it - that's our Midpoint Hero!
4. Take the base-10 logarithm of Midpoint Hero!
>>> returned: 1.33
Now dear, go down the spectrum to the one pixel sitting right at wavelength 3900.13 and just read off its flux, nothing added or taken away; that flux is 22.6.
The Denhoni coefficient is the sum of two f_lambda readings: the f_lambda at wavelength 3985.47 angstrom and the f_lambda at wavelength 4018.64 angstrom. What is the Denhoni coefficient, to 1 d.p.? 43.0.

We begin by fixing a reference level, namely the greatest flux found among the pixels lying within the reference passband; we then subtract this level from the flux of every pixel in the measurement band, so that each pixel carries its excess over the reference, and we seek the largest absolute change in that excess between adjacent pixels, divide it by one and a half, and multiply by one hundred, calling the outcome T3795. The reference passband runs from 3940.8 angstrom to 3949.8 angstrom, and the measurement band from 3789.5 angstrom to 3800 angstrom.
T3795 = 107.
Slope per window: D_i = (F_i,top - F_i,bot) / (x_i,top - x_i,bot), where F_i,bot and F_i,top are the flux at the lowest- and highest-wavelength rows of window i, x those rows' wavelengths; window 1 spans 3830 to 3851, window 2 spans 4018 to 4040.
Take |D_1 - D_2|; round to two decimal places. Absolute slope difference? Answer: 0.17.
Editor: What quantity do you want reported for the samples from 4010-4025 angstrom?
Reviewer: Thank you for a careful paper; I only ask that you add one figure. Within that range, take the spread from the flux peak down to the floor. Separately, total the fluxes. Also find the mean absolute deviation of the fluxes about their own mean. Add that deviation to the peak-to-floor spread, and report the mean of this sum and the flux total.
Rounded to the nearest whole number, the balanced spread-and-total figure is 83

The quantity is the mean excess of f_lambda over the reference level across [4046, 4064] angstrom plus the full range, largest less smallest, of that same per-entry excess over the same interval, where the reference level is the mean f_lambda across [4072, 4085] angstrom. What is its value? 3.4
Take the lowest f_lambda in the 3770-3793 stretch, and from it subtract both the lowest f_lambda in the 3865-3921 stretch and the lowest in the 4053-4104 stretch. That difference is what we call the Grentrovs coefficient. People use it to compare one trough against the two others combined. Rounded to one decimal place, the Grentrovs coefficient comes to -14.7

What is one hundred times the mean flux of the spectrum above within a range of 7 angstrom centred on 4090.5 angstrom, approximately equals 2048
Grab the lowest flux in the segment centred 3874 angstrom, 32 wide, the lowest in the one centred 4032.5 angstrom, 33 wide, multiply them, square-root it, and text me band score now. 18.9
